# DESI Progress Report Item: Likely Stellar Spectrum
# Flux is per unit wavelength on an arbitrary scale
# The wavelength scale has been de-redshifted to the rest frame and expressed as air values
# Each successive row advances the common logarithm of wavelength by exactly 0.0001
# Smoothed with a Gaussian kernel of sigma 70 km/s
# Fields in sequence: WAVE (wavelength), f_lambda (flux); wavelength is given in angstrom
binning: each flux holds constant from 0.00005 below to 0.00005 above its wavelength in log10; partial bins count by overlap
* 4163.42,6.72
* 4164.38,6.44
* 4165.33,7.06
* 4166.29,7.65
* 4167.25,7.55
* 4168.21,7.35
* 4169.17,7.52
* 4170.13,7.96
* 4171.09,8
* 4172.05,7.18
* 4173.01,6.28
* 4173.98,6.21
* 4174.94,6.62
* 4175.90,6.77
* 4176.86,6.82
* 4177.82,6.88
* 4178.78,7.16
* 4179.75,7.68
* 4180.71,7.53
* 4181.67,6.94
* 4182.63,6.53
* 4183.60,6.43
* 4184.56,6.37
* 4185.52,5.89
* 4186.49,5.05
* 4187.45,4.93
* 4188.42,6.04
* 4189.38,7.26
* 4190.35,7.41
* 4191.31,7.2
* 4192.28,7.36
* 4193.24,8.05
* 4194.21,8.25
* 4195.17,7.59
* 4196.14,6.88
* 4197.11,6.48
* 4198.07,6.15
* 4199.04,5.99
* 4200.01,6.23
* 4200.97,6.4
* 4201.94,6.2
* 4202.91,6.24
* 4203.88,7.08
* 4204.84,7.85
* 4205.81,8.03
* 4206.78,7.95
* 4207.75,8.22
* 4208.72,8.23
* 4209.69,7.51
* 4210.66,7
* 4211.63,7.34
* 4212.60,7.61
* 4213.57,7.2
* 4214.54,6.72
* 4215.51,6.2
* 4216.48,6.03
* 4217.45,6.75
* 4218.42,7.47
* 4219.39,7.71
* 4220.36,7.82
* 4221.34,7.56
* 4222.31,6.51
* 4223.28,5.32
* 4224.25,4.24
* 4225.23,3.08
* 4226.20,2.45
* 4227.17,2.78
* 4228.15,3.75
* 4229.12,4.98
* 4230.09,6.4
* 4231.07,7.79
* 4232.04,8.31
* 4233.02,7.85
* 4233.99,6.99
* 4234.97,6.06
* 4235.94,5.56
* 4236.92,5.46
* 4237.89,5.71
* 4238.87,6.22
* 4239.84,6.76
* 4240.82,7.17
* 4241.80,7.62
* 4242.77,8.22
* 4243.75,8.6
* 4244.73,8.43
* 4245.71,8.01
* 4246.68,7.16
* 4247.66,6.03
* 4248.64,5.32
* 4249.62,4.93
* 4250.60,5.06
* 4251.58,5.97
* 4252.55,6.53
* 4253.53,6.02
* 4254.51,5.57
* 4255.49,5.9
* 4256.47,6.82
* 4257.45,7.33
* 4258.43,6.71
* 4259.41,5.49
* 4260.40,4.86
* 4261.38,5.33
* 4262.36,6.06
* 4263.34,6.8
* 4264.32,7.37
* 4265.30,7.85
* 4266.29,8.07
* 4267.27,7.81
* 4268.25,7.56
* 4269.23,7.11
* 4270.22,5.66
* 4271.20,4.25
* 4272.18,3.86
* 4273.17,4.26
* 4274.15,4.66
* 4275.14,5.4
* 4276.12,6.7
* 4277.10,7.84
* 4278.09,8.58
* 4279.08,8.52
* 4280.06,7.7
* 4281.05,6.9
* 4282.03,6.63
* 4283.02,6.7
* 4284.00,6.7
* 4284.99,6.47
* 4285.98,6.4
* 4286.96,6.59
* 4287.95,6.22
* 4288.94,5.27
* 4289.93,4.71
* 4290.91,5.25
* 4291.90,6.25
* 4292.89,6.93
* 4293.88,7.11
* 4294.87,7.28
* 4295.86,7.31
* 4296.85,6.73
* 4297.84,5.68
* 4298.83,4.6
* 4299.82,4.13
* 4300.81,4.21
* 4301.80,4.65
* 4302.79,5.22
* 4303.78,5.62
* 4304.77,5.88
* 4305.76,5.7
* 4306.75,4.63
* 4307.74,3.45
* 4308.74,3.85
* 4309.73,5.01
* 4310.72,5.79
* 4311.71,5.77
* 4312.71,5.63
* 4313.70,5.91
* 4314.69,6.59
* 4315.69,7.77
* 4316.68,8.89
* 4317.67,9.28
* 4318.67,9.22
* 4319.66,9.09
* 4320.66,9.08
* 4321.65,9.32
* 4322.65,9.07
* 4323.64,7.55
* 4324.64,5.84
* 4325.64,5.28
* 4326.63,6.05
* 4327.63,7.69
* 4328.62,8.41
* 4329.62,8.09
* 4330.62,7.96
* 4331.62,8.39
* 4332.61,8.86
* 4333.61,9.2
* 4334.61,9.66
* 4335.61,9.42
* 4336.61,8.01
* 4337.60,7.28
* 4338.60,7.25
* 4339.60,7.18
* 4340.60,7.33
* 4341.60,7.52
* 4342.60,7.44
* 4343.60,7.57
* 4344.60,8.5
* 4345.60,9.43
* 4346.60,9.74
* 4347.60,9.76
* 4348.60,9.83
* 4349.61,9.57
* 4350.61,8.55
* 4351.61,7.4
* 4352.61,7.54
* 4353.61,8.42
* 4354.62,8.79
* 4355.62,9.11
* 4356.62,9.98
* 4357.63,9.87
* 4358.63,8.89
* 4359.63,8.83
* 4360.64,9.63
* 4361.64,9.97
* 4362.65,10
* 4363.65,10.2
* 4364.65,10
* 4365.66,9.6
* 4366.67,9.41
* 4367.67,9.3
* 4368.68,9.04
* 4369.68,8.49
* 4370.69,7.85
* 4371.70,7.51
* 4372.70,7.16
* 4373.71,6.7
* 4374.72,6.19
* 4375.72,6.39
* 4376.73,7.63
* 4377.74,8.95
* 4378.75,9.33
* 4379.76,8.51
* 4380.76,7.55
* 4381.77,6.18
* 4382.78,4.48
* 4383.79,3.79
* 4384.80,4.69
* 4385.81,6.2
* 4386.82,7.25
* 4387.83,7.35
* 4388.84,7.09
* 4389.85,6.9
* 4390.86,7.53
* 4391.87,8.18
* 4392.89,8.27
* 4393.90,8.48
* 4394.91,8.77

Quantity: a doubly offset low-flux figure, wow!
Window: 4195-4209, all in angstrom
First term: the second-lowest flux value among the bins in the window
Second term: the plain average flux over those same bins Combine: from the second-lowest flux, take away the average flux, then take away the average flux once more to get -7.9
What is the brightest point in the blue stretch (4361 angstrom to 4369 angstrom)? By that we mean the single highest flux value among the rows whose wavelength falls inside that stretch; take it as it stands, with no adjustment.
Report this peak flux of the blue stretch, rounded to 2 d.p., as 10.20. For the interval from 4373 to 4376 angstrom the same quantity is 6.70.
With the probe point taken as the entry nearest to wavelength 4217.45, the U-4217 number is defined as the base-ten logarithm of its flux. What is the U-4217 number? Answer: 0.83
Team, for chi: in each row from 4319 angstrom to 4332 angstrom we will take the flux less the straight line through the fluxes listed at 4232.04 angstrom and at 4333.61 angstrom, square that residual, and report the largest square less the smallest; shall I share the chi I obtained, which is 15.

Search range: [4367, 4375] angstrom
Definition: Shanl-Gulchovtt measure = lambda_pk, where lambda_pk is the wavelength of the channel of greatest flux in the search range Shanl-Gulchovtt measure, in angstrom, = 4367.67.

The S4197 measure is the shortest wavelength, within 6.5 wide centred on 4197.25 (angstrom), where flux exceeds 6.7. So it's 4194.21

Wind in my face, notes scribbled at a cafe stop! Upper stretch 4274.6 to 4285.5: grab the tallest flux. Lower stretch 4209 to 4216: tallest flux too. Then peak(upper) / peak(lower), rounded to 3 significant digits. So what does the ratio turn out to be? 1.13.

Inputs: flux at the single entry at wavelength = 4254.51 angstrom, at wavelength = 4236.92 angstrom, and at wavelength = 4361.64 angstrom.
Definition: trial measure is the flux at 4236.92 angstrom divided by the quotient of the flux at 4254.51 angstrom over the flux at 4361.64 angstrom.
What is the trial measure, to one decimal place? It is 9.8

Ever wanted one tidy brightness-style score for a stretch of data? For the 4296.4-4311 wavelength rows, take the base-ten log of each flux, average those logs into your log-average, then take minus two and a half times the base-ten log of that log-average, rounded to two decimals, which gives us 0.40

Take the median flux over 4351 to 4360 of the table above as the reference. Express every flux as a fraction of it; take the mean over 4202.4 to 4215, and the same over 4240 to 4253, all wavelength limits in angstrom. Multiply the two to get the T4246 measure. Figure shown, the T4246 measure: 0.655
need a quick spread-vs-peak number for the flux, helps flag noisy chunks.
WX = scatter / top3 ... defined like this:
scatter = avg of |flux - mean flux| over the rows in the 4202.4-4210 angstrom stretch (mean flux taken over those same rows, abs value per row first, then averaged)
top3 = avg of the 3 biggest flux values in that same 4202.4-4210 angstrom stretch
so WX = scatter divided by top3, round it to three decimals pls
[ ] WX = 0.064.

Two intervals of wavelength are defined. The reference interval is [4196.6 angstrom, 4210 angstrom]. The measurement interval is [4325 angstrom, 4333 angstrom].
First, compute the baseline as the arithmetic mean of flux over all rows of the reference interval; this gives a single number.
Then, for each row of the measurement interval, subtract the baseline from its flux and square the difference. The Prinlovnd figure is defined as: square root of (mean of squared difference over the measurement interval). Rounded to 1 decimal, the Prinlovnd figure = 1.3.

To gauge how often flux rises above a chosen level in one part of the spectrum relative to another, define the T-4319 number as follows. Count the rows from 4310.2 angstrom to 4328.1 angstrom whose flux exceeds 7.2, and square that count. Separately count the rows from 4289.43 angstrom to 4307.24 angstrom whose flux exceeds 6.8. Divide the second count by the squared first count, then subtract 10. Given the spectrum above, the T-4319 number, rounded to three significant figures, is -9.96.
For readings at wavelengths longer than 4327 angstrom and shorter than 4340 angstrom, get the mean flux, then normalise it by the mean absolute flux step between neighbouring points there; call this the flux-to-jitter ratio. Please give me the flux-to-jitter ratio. 19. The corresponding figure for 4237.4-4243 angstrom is 14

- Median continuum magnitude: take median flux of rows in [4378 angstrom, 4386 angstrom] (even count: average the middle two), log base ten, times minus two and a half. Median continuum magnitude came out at -1.98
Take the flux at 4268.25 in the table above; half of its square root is 1.37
